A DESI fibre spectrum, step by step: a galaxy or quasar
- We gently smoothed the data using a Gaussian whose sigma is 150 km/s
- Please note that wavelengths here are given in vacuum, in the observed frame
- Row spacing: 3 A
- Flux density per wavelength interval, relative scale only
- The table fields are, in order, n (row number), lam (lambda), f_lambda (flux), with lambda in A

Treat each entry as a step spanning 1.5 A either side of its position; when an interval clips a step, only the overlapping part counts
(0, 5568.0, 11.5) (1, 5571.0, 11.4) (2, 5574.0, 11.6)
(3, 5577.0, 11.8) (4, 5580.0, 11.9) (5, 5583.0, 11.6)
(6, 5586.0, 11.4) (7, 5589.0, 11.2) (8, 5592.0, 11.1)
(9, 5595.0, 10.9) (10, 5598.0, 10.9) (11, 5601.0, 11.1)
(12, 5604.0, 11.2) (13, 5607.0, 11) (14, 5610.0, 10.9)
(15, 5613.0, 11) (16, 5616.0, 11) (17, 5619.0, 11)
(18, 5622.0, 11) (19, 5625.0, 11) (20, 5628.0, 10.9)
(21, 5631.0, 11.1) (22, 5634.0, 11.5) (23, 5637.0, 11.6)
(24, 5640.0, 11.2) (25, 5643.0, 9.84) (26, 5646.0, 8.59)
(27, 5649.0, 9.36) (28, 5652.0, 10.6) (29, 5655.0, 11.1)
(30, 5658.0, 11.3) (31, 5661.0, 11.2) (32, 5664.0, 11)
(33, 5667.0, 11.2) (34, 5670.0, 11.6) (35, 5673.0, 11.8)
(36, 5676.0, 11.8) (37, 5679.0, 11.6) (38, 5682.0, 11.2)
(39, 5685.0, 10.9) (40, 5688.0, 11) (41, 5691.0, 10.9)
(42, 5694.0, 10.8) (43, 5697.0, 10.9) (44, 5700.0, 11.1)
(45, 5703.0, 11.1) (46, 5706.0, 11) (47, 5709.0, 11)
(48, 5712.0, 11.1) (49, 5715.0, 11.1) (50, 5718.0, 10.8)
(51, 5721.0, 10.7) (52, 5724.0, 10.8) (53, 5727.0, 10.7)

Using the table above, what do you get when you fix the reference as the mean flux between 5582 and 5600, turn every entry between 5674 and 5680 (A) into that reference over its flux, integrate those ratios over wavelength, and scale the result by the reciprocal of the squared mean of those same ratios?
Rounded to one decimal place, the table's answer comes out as 6.3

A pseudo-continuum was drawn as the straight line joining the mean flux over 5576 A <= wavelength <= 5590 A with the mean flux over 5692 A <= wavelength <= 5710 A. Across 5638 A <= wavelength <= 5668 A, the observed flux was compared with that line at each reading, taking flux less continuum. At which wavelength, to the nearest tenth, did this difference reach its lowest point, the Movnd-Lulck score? 5646.0 A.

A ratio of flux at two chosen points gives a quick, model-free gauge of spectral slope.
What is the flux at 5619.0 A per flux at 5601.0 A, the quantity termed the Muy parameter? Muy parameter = 0.99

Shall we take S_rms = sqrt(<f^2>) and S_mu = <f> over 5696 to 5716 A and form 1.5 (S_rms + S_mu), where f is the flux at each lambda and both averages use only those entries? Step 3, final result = 33.1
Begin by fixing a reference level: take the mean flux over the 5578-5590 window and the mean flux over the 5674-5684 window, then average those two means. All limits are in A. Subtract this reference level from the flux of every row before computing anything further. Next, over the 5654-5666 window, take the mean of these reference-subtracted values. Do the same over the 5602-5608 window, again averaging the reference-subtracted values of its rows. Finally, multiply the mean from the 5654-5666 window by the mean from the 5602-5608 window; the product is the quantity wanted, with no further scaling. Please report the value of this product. 0.16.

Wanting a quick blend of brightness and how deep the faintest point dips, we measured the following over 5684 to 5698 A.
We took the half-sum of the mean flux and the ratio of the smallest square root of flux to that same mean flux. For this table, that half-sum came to 5.60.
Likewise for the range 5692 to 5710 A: 5.64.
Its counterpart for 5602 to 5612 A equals 5.67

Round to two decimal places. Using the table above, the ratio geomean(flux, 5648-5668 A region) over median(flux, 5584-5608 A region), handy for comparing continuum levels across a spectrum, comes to 0.97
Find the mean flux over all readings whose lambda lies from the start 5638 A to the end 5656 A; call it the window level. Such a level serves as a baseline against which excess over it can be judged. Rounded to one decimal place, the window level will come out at 10.1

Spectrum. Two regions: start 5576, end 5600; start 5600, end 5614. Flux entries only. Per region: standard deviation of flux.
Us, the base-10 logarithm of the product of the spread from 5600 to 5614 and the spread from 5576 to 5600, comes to -1.4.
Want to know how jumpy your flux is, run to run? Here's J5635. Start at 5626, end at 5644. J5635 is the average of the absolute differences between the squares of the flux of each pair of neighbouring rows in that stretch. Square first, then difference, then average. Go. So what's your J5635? 11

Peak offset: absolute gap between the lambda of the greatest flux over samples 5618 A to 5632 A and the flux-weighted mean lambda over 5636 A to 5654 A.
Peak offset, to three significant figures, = 13.2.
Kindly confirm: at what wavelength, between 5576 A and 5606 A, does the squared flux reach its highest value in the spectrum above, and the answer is 5580.0 A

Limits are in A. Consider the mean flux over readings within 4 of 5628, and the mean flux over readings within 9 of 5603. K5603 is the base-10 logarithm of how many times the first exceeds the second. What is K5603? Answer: 0.000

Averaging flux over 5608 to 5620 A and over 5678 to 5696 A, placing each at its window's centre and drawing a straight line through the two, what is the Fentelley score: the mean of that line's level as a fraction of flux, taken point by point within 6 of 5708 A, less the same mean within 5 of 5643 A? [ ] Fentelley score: -0.12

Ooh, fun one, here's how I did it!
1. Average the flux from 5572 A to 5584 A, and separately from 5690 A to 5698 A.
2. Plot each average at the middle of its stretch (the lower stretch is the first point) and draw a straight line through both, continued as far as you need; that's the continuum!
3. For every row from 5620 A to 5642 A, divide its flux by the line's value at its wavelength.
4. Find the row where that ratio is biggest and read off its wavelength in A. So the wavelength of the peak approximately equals 5637.0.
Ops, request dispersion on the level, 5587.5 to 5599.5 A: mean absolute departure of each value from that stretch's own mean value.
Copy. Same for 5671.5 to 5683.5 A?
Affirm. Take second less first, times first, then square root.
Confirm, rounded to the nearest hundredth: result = 0.10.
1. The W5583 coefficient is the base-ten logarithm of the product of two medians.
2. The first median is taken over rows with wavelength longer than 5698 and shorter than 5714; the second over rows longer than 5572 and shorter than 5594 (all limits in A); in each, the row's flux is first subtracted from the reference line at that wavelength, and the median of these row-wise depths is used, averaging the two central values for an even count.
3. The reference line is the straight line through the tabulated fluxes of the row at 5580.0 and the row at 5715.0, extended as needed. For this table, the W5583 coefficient -1.5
